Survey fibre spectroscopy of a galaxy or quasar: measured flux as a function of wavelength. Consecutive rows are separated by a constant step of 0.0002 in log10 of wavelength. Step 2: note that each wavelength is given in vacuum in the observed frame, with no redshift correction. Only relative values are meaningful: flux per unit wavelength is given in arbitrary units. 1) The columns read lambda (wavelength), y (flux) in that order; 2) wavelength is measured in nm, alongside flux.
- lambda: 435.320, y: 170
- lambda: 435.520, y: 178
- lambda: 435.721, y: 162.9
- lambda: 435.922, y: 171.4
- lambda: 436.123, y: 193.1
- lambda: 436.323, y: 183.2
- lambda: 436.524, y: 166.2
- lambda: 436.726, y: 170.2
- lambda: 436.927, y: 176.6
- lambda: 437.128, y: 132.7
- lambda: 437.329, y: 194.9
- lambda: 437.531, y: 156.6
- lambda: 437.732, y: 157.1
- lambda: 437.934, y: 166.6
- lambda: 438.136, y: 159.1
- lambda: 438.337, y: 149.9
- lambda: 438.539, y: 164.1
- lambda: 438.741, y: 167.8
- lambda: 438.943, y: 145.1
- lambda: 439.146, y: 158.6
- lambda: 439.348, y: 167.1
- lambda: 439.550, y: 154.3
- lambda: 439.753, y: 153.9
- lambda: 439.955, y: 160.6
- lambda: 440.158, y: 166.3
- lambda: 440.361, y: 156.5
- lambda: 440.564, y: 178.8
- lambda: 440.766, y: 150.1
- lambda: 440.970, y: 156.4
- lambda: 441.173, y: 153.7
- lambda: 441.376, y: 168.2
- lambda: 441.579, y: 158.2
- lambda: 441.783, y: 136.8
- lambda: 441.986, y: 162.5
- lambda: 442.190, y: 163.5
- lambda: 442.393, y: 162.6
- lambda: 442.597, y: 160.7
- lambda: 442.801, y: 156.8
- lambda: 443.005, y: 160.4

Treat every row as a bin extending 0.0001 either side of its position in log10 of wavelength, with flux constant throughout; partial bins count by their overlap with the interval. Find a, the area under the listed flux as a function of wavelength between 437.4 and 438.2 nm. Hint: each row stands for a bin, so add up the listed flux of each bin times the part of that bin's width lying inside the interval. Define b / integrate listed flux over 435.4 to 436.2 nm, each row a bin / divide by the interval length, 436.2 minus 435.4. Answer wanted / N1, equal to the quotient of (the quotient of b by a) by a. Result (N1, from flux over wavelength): 0.0106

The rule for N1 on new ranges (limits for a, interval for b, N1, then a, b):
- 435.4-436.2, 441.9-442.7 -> 0.0082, 140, 162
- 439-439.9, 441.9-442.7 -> 0.0080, 142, 162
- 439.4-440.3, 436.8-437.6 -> 0.0081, 143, 166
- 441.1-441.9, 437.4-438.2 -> 0.0105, 124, 161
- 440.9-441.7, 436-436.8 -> 0.0111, 127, 178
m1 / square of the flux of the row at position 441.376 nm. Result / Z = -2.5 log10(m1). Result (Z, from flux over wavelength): -11.1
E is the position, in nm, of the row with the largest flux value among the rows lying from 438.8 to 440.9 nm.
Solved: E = 440.564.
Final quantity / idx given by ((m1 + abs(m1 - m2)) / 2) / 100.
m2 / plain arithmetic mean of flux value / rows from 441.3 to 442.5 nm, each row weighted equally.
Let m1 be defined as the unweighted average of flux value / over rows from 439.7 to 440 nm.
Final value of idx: 0.793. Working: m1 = 157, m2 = 159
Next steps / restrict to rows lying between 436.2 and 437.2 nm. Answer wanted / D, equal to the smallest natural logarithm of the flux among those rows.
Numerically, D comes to 4.89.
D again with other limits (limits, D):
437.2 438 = 5.05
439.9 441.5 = 5.01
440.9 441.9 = 4.92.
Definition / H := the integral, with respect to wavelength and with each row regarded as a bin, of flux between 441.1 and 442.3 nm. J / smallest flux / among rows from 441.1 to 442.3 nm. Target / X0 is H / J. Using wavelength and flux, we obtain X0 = 1.38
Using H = 189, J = 136.8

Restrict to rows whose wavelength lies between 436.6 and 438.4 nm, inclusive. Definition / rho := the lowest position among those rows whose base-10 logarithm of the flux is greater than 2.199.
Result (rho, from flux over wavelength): 436.726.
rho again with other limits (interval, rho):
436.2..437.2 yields 436.323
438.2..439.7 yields 438.539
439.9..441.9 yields 439.955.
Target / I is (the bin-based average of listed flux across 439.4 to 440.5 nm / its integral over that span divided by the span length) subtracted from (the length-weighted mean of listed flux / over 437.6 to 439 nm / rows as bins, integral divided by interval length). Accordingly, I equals -0.4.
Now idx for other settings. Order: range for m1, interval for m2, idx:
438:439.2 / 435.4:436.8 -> 0.875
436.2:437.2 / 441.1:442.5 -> 0.868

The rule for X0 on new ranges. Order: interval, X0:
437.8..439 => 1.32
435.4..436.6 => 1.30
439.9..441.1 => 1.29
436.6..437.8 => 1.49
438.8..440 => 1.30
